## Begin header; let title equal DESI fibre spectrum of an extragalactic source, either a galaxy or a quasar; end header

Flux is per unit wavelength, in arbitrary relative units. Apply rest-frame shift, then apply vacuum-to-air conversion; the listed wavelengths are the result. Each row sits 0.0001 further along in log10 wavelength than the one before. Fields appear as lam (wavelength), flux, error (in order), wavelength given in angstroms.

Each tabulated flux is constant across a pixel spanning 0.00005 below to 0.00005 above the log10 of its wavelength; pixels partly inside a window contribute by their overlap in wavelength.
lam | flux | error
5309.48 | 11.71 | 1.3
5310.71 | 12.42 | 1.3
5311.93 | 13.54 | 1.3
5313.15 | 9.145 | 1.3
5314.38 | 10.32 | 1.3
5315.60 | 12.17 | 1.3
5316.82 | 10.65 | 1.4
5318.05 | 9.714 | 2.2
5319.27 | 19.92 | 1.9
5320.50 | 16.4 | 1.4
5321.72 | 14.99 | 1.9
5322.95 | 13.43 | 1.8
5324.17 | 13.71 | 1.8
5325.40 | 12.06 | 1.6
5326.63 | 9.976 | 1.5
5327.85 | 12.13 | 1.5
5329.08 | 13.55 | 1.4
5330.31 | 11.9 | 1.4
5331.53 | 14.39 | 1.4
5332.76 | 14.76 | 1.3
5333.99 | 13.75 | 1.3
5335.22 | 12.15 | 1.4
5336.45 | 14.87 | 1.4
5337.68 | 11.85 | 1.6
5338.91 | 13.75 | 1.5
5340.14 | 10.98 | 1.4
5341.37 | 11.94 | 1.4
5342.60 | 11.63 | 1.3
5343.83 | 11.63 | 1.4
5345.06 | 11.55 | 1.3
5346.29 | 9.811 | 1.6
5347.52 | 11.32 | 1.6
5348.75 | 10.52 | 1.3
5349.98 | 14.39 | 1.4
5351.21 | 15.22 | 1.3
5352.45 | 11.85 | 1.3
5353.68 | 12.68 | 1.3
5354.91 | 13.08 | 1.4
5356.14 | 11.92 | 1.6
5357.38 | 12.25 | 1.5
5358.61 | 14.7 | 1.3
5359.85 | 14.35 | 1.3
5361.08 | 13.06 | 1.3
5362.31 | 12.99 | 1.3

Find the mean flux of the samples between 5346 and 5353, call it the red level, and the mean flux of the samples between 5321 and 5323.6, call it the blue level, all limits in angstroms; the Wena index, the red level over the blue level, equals 0.86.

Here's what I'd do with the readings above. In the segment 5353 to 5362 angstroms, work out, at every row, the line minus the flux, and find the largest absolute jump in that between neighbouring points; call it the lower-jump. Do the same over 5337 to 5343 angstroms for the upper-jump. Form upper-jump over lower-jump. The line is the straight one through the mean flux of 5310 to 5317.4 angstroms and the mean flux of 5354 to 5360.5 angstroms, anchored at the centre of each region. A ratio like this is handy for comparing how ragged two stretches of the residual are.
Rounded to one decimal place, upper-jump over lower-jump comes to 1.2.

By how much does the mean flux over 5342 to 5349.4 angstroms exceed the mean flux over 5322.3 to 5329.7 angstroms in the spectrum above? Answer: -1.4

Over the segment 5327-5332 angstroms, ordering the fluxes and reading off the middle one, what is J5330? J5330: 12.8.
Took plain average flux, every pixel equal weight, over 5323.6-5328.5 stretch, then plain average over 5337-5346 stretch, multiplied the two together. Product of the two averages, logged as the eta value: 142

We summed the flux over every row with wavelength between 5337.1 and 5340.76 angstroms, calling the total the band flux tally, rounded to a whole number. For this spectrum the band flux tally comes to 37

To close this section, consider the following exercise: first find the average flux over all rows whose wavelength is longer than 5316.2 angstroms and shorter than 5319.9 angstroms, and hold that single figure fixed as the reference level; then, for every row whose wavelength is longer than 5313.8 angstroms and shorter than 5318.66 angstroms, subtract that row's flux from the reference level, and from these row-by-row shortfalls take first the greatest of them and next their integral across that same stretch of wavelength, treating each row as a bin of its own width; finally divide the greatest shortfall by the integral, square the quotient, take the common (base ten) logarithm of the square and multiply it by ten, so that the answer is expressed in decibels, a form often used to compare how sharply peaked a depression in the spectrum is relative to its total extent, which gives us -11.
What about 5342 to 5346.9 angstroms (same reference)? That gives -10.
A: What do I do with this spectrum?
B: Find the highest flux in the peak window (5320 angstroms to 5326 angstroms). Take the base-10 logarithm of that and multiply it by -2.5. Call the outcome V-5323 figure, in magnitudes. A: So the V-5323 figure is -3.04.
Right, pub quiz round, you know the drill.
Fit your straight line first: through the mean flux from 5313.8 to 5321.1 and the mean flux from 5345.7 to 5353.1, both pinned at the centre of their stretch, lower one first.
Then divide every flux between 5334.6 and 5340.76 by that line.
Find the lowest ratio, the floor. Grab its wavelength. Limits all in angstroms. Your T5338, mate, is 5340.14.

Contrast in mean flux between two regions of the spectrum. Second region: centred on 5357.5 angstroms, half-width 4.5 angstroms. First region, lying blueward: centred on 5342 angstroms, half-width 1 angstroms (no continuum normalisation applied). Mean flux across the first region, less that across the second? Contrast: -1.4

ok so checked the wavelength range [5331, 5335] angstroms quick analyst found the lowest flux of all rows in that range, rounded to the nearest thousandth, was 13.750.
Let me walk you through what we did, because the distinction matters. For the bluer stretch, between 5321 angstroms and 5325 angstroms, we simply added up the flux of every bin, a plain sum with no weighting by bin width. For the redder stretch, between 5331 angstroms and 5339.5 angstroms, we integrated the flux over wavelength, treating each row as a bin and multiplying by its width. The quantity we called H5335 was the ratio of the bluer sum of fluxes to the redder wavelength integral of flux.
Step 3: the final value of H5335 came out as 0.36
